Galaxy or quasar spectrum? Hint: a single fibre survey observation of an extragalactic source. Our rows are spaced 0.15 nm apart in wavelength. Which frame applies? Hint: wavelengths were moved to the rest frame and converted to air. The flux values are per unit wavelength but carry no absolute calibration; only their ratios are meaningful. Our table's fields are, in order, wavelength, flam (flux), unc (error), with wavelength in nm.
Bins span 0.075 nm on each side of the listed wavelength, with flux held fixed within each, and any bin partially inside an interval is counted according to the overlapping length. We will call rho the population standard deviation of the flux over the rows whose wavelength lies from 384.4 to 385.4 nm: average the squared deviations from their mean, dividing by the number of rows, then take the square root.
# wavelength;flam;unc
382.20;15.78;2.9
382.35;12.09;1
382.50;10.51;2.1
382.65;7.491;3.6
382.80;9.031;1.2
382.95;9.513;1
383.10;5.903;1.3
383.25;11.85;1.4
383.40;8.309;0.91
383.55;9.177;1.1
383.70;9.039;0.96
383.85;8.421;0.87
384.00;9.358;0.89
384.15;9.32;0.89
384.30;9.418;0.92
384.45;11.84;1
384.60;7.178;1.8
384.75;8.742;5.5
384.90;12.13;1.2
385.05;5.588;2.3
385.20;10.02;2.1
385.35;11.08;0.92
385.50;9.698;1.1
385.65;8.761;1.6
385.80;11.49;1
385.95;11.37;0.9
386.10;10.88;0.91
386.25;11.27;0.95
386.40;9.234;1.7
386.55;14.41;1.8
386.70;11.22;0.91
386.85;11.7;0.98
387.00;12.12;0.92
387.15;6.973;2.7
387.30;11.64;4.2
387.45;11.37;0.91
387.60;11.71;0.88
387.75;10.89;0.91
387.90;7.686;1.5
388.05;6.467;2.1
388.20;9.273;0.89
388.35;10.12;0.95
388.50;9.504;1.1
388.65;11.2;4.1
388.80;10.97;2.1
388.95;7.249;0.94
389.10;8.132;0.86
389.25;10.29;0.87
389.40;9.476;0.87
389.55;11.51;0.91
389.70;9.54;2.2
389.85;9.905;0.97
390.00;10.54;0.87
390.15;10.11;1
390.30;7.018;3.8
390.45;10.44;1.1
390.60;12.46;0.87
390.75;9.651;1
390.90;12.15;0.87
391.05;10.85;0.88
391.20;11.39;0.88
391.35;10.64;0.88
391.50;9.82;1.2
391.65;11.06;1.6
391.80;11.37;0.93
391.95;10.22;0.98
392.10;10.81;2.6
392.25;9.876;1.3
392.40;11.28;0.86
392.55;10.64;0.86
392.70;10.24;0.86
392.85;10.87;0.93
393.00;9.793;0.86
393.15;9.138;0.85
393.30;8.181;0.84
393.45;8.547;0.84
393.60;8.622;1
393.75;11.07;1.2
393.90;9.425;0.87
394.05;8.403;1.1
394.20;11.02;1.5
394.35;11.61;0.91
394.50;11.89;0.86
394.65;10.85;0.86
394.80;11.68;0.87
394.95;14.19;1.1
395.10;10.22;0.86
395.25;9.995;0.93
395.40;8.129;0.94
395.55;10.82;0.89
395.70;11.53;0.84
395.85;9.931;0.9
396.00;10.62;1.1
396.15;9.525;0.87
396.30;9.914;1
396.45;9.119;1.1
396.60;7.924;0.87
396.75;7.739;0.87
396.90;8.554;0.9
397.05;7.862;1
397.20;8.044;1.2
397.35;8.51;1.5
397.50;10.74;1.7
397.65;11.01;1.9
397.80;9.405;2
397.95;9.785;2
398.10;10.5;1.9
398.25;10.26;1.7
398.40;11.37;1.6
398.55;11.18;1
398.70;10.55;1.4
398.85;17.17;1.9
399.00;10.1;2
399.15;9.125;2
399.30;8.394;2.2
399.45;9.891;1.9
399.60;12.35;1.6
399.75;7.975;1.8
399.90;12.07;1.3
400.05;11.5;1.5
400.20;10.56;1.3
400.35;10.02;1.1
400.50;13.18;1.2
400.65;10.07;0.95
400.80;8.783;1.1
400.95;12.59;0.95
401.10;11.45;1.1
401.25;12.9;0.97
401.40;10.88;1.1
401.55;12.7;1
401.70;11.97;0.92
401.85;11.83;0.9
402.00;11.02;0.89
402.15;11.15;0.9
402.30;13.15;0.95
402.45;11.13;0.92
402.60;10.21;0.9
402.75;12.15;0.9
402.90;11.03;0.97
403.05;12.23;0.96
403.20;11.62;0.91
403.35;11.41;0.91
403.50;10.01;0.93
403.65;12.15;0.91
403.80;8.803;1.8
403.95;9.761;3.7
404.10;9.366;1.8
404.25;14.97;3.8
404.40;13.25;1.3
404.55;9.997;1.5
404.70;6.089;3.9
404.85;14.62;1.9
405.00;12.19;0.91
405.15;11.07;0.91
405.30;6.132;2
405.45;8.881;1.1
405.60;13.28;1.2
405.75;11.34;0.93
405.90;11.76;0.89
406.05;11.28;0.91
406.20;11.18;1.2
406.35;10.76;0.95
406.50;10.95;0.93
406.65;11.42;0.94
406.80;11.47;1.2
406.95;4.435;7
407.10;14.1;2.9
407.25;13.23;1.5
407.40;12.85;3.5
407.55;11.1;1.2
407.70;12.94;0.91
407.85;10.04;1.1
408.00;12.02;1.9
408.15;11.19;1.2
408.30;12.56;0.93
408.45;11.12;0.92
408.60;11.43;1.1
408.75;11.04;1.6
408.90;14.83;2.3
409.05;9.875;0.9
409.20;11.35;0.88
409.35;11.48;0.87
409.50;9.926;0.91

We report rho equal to 2.3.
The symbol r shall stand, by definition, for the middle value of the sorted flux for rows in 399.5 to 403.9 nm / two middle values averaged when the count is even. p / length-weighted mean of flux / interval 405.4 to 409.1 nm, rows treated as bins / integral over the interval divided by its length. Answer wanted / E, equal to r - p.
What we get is 0.0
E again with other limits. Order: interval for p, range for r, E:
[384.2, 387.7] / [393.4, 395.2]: 0.5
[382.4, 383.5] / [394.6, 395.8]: 1.8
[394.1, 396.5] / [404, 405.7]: 0.4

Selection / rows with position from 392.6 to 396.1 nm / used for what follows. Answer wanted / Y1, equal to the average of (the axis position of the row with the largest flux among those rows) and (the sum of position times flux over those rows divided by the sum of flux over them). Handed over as 394.67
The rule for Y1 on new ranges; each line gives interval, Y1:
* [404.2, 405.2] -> 404.47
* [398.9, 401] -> 400.25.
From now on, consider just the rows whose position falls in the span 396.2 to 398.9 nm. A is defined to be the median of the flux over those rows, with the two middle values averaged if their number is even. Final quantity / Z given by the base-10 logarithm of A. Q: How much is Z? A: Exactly 0.99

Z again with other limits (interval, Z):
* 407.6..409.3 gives 1.05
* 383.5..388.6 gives 0.99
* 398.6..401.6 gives 1.03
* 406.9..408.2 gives 1.08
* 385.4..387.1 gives 1.05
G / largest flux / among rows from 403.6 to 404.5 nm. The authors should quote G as 14.97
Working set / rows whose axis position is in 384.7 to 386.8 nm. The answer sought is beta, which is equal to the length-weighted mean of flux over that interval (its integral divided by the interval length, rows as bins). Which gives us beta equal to 10.5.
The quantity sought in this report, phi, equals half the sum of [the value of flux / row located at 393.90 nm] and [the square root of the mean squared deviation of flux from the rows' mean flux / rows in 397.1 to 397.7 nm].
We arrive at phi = 5.37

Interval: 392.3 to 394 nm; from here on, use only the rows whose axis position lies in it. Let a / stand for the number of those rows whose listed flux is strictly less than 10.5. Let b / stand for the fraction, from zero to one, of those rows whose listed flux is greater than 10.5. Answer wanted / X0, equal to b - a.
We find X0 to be -6.6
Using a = 7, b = 0.36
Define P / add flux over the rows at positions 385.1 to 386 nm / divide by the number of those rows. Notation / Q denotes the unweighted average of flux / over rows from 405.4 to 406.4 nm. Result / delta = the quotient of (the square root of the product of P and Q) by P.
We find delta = 1.04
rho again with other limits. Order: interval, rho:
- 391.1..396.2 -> 1.2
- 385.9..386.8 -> 1.5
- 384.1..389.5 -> 1.9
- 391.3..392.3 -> 0.5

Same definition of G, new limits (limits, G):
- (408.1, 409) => 14.83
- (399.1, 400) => 12.35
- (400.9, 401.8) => 12.9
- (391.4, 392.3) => 11.37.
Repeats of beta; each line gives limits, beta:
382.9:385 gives 9.3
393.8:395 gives 11.1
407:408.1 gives 12.1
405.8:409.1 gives 11.4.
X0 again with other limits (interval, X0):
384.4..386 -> -5.5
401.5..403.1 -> -0.1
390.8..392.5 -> -2.3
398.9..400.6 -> -5.5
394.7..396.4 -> -5.5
